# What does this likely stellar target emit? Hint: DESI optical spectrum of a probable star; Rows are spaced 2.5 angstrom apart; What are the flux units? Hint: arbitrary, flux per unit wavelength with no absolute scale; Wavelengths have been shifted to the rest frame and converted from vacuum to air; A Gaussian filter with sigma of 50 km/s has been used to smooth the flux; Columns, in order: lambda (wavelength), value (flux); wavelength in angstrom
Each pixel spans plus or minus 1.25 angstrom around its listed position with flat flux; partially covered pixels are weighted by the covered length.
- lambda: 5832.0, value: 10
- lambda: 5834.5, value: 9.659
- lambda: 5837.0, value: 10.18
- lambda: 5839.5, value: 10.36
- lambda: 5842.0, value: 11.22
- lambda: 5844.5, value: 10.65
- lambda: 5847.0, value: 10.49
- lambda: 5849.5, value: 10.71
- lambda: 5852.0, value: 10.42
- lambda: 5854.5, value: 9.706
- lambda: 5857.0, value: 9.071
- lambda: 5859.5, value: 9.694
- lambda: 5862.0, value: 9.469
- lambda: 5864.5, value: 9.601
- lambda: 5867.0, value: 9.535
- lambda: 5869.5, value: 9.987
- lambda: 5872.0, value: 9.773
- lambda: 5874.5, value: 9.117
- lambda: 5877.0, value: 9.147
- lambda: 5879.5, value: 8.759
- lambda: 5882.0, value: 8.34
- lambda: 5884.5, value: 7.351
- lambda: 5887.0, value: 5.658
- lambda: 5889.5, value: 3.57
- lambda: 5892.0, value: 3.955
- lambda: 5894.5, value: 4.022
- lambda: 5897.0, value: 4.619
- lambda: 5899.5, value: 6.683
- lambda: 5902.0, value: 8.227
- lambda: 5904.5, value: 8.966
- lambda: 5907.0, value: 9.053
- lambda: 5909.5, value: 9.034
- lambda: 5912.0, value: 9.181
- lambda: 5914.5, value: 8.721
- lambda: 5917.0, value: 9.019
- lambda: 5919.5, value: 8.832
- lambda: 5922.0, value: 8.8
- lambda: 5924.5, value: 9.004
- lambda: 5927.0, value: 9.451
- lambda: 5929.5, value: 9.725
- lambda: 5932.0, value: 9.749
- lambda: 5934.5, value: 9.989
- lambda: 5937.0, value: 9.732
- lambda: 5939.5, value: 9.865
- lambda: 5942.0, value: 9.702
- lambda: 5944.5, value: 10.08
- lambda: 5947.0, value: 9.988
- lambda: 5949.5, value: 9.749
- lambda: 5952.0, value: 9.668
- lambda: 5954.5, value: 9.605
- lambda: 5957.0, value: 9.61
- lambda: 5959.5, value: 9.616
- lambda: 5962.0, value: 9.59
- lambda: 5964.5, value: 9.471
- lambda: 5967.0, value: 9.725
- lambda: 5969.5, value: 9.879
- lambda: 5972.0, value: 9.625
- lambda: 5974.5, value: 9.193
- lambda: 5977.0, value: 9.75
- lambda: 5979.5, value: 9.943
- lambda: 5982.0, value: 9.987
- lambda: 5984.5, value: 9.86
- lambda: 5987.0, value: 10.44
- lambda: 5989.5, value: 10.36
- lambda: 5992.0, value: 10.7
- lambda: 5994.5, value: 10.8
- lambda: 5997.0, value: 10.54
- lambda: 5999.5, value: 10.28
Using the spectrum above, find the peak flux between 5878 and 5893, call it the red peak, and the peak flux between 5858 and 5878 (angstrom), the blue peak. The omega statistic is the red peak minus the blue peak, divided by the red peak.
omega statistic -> -0.14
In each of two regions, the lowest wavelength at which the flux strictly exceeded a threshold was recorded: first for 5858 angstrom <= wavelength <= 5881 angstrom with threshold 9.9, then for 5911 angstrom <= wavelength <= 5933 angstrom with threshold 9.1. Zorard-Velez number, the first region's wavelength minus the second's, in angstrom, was -42.5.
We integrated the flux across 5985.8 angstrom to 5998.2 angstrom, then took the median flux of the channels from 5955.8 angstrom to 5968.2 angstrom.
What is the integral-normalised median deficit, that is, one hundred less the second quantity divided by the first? 99.9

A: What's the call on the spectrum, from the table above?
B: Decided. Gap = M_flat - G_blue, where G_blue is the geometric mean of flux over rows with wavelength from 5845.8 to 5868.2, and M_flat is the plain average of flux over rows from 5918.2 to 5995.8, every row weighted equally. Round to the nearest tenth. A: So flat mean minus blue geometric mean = -0.1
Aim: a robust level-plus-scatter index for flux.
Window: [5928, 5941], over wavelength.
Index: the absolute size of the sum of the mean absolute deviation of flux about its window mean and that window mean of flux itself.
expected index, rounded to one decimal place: 9.9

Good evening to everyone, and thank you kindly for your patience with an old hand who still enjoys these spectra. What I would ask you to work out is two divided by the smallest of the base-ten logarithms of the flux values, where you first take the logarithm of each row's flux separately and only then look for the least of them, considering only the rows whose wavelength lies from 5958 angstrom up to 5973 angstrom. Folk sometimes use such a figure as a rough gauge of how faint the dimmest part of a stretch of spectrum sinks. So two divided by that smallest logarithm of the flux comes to 2.0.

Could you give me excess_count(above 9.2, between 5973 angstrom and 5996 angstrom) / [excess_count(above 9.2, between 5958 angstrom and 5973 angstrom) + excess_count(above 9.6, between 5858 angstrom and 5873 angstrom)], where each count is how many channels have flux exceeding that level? 0.80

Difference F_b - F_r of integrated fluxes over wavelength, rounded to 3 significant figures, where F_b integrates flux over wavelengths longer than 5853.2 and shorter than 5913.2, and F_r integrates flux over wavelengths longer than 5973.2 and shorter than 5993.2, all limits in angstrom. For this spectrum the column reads 281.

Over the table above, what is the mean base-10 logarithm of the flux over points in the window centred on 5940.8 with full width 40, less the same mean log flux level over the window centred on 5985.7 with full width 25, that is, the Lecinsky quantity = -0.02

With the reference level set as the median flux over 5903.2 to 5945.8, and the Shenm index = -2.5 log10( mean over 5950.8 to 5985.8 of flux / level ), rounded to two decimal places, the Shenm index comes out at -0.06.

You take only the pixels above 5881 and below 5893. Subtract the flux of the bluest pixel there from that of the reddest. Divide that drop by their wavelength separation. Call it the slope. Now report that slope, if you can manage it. -0.44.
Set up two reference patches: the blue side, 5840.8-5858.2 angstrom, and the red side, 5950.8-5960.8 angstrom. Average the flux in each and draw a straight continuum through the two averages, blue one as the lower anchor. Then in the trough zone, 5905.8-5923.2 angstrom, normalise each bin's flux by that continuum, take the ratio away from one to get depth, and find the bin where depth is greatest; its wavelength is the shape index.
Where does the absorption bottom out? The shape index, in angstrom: 5914.5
